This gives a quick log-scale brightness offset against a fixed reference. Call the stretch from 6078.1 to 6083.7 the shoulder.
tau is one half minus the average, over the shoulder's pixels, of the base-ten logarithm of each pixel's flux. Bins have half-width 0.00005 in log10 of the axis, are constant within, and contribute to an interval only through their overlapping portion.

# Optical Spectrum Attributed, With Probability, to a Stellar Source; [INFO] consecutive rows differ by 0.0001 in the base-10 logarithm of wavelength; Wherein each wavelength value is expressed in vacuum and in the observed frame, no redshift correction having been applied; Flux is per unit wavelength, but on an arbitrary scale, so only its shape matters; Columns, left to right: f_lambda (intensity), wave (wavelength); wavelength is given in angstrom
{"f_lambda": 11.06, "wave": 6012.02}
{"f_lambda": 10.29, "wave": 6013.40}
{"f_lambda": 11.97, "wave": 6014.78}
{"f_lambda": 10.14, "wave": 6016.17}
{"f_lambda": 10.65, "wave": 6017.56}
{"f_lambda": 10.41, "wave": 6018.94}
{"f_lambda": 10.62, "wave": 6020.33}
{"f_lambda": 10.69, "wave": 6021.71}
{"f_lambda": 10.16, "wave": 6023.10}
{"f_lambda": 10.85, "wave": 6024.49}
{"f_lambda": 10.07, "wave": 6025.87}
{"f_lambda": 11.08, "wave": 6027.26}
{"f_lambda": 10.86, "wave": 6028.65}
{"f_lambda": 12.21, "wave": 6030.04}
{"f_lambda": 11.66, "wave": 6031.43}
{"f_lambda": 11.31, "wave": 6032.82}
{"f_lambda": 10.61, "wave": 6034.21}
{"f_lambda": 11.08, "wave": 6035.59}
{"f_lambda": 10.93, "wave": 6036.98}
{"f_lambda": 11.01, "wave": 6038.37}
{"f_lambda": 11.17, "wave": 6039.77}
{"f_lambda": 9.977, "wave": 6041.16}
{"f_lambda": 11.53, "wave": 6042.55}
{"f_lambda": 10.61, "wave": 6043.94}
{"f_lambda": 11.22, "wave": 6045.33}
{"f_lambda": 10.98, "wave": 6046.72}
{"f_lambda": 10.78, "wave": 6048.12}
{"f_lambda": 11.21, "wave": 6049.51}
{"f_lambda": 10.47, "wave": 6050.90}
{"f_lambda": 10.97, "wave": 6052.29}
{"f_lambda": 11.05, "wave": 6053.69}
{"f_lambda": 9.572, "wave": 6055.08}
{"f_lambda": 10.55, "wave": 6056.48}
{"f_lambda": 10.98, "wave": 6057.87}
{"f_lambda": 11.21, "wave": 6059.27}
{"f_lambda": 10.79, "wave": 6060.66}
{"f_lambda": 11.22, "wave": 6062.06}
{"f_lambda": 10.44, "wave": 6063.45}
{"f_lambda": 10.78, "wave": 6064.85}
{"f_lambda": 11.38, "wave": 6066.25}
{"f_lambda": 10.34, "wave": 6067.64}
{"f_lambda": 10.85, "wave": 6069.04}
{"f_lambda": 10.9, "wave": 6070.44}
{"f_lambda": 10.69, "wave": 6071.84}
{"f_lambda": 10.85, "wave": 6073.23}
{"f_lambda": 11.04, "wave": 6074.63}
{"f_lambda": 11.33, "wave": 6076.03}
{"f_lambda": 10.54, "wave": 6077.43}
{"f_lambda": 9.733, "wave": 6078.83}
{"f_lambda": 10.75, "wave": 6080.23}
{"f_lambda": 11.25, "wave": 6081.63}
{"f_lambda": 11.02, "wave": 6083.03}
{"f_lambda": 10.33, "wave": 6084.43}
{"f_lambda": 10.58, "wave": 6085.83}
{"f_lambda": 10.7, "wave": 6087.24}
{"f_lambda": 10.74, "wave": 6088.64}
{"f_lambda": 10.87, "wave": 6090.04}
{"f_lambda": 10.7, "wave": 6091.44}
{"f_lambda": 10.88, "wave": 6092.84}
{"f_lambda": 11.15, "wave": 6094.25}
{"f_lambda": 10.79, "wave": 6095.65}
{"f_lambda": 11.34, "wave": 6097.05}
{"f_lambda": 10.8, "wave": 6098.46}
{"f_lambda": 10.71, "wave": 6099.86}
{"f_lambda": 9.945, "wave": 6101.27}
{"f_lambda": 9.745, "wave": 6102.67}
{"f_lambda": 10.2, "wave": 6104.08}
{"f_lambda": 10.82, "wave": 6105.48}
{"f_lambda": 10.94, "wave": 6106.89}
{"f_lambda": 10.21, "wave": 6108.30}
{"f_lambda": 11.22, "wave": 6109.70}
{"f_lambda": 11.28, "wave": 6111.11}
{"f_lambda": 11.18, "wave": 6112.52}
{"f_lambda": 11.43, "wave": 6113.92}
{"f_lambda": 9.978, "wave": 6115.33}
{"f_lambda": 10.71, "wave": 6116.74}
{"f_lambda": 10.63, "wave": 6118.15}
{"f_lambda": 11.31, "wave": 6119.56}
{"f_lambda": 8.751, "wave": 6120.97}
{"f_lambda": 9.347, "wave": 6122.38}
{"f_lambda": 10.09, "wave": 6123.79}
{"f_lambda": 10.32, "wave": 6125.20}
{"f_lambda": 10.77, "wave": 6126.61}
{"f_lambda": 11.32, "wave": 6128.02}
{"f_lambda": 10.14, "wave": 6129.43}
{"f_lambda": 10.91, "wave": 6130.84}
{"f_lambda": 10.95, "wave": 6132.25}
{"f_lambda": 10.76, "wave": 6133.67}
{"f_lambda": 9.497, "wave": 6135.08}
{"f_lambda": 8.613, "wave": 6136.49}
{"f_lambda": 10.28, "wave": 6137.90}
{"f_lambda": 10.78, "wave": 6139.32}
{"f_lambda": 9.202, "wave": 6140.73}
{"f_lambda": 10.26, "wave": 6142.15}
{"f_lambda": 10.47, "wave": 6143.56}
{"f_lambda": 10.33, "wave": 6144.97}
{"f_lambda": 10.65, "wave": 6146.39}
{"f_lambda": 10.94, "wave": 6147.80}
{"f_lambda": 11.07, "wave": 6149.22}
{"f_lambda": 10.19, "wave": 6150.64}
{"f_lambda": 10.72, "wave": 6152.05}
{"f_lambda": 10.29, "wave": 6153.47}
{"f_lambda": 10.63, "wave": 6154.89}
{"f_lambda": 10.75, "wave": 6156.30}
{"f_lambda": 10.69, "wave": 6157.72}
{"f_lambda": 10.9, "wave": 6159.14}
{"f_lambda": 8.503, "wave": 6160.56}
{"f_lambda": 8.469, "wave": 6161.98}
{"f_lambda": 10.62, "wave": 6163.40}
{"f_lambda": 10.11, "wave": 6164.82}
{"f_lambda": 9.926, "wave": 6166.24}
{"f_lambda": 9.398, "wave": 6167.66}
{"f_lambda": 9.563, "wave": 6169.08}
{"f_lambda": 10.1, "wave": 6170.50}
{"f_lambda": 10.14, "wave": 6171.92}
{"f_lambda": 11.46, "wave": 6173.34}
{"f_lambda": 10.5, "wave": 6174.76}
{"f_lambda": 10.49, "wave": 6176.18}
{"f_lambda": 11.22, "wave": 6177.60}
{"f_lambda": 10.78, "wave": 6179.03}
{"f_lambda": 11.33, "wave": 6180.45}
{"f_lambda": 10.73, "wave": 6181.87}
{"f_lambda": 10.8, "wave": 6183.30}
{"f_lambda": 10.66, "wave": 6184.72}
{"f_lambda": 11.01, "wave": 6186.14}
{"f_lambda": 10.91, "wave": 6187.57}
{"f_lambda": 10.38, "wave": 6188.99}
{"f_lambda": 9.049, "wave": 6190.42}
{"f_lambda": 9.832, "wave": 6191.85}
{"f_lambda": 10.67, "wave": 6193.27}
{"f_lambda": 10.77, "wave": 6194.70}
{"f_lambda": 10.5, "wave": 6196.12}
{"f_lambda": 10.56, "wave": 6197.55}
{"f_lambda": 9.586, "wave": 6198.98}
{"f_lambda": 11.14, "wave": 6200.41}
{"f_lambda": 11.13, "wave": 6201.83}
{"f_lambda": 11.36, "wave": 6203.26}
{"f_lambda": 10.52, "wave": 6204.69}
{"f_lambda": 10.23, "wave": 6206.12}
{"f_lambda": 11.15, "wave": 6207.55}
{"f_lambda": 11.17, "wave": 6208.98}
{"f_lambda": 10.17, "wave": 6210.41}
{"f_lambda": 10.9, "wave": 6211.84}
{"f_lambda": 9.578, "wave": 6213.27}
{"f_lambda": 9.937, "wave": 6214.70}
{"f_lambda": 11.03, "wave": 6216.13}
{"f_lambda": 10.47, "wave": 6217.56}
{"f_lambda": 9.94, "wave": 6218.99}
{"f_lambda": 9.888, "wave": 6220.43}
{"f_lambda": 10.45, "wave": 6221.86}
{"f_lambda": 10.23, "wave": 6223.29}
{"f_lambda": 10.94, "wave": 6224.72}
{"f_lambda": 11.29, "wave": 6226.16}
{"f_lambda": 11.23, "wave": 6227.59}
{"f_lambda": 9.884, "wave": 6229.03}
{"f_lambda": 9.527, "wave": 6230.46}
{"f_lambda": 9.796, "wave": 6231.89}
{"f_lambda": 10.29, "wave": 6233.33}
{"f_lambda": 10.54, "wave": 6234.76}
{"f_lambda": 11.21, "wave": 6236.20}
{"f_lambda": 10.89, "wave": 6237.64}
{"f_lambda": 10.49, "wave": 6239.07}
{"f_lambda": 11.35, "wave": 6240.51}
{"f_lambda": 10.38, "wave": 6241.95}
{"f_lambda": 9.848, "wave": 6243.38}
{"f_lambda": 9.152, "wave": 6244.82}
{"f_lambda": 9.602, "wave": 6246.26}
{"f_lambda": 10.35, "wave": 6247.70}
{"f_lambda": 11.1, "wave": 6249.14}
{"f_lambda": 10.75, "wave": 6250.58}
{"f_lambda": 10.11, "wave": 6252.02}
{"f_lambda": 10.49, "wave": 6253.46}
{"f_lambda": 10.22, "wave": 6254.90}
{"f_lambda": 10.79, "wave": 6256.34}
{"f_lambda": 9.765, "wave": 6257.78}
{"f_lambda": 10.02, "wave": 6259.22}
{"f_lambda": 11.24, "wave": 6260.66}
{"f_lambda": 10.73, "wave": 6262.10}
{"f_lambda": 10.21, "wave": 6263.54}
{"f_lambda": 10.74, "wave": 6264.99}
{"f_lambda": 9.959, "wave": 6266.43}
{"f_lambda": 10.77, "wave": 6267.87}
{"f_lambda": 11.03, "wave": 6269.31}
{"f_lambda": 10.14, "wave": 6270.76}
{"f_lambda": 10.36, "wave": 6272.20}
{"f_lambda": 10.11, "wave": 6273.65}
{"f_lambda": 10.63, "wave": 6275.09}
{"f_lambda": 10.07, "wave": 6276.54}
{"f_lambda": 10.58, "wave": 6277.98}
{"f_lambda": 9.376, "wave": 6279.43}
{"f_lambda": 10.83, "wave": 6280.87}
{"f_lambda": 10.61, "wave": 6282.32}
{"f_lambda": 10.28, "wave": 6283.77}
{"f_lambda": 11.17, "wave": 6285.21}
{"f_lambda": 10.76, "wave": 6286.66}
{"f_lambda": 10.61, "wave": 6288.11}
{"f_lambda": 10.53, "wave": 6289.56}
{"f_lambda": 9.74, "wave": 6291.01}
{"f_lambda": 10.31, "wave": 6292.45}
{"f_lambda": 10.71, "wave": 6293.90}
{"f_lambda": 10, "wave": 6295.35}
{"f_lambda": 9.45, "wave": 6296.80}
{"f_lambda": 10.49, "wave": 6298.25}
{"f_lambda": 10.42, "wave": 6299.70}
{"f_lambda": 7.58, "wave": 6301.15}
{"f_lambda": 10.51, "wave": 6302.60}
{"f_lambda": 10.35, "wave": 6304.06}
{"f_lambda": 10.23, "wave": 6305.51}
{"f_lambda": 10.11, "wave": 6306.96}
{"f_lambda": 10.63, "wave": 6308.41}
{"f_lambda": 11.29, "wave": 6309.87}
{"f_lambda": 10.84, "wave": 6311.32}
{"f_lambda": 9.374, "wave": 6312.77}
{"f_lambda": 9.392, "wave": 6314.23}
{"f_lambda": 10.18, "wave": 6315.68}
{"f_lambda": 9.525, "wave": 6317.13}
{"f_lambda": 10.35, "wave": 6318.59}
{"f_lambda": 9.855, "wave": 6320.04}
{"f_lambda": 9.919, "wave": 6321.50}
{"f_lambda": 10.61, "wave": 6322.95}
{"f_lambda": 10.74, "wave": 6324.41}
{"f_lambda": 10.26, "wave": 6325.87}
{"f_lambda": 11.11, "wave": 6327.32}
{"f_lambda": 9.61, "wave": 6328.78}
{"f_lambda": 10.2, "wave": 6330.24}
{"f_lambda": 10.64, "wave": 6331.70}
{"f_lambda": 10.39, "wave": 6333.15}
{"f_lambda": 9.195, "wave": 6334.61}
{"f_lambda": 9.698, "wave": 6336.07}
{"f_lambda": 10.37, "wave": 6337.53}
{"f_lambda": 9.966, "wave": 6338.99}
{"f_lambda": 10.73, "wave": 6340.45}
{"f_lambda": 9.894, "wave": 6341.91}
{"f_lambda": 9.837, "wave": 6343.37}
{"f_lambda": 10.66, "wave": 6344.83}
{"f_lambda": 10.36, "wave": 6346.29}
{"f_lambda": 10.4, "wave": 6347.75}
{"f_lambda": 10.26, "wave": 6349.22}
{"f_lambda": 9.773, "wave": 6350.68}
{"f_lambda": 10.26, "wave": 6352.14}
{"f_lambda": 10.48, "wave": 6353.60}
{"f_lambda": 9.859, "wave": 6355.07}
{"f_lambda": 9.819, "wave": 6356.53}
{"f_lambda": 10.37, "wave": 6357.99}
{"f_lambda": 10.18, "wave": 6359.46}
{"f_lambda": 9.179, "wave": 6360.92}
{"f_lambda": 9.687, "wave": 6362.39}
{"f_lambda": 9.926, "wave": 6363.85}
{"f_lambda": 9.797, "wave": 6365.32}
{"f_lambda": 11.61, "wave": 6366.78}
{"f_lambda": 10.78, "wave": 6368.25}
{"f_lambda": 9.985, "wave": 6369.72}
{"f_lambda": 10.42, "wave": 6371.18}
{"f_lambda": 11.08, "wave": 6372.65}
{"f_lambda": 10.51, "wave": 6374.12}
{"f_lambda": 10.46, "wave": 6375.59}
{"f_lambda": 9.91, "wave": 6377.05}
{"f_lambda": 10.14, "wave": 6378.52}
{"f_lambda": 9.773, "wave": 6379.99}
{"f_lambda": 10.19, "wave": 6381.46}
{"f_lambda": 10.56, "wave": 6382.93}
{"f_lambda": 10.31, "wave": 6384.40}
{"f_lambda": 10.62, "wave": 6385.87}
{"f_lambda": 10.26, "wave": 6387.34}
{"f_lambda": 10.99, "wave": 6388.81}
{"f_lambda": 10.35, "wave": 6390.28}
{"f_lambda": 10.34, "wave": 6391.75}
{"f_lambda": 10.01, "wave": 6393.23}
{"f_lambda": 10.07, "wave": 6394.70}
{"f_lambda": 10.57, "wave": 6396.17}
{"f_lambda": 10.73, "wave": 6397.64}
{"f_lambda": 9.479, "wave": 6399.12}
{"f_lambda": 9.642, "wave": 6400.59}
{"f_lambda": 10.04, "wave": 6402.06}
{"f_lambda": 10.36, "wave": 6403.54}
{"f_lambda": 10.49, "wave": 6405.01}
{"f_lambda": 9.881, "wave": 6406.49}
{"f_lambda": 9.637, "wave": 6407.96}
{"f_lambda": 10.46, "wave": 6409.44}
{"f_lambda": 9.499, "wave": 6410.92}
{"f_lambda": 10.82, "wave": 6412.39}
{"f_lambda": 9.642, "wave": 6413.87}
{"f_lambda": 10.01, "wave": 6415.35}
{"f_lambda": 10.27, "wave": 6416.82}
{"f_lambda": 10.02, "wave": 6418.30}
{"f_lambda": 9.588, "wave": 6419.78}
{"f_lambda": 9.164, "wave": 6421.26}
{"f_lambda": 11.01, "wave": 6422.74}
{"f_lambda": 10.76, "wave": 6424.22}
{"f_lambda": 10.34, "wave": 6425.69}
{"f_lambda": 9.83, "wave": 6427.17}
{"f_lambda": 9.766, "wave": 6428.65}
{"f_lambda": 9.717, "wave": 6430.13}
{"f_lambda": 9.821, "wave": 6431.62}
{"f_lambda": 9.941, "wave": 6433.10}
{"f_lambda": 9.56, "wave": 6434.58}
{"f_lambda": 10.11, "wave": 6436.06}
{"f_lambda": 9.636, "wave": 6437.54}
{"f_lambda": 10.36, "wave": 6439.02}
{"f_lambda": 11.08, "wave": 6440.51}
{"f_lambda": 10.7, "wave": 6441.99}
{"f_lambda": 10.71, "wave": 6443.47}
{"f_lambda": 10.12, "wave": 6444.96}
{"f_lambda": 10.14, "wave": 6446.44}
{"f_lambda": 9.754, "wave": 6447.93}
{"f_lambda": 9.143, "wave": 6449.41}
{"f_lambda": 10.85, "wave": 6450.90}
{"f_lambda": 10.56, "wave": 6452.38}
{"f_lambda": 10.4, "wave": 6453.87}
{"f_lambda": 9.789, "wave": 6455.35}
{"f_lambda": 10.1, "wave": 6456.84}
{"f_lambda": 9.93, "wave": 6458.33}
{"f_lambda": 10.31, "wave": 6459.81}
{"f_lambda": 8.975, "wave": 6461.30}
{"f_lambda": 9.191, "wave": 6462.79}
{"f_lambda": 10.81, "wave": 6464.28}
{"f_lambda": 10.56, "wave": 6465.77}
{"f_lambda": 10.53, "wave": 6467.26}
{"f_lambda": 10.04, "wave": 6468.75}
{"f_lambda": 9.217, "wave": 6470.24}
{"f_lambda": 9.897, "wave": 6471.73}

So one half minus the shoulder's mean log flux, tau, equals -0.528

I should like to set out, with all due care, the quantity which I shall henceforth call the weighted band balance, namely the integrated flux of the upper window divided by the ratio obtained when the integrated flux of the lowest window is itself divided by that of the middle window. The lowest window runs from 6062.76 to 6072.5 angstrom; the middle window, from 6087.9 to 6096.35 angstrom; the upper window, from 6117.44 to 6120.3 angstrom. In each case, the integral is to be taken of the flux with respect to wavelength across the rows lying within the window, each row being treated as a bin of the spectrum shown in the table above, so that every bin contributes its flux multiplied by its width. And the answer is 27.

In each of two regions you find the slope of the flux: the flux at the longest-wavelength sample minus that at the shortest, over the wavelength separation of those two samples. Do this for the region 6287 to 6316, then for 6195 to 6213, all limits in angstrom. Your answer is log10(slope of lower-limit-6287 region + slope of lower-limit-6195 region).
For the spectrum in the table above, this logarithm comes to -2.01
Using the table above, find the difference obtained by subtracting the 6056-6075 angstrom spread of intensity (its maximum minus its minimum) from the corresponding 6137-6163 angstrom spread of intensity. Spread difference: 1.6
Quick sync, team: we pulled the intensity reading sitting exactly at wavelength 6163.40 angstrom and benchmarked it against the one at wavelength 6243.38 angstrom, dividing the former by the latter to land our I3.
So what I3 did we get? 1.08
